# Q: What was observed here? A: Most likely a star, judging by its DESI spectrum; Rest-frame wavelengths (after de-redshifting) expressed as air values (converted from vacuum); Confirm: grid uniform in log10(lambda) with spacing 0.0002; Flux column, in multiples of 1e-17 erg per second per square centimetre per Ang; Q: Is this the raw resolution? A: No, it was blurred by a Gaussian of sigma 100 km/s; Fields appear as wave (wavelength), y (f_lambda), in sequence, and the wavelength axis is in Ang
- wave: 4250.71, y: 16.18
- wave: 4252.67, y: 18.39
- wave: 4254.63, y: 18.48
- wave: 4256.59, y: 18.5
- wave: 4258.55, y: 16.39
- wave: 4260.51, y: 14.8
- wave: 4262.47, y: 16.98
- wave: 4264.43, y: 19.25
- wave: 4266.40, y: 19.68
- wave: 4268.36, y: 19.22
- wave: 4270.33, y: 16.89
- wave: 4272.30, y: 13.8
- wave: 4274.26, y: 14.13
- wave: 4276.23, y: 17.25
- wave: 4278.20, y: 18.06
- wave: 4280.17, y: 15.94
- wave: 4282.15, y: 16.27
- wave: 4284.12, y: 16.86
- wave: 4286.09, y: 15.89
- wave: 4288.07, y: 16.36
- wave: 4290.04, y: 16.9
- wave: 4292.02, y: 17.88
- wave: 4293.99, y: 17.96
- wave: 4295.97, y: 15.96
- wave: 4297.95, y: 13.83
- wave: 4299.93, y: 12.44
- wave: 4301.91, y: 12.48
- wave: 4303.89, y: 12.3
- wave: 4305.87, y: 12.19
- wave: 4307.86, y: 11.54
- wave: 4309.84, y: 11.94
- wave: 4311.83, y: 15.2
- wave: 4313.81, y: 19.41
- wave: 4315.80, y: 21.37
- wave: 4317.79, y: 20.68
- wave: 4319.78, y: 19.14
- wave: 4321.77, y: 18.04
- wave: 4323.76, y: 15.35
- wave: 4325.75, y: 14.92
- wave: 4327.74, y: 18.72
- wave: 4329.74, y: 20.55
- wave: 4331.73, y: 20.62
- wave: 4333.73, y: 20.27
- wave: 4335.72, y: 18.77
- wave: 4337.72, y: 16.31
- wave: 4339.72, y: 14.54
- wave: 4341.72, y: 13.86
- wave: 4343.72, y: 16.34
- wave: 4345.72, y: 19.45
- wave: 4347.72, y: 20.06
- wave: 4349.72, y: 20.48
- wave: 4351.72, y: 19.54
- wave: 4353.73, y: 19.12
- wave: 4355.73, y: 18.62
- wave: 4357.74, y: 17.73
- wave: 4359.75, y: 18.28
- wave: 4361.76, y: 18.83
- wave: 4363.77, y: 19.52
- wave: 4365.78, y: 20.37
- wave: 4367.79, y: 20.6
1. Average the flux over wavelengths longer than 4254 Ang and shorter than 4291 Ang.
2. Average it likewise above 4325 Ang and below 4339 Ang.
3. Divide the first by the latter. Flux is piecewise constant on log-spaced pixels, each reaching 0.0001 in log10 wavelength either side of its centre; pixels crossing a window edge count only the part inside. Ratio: 0.91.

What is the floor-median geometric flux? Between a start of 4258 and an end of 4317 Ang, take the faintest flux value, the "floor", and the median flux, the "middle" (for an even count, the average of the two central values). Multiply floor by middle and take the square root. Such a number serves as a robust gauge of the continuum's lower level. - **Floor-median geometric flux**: 13.7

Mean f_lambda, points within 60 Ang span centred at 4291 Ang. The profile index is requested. 16.3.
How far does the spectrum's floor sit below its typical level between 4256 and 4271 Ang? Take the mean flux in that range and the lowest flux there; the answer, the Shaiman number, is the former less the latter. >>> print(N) 2.9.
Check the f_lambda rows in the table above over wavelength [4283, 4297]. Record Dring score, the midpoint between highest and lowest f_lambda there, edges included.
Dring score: 16.9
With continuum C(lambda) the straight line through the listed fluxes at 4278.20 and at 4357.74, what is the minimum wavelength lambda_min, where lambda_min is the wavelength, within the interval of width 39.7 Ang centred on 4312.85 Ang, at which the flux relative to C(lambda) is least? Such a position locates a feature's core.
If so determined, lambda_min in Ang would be 4307.86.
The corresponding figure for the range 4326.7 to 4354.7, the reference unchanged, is 4341.72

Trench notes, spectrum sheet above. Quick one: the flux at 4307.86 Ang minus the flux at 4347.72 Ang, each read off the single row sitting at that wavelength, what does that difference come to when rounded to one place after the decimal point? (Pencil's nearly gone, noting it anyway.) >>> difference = -8.5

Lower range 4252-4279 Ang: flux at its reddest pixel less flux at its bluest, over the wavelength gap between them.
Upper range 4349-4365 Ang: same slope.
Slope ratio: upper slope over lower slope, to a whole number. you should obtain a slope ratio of 5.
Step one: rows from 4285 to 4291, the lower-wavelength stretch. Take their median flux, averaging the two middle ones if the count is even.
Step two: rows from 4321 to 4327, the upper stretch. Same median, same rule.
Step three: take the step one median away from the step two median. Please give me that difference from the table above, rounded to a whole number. -1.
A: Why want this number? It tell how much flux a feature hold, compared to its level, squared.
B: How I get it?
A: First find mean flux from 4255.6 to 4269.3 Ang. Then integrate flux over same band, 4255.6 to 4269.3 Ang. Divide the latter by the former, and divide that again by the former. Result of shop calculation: 0.77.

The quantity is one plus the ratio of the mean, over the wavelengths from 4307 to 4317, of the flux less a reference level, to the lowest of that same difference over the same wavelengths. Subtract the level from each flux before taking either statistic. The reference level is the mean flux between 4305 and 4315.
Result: 0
